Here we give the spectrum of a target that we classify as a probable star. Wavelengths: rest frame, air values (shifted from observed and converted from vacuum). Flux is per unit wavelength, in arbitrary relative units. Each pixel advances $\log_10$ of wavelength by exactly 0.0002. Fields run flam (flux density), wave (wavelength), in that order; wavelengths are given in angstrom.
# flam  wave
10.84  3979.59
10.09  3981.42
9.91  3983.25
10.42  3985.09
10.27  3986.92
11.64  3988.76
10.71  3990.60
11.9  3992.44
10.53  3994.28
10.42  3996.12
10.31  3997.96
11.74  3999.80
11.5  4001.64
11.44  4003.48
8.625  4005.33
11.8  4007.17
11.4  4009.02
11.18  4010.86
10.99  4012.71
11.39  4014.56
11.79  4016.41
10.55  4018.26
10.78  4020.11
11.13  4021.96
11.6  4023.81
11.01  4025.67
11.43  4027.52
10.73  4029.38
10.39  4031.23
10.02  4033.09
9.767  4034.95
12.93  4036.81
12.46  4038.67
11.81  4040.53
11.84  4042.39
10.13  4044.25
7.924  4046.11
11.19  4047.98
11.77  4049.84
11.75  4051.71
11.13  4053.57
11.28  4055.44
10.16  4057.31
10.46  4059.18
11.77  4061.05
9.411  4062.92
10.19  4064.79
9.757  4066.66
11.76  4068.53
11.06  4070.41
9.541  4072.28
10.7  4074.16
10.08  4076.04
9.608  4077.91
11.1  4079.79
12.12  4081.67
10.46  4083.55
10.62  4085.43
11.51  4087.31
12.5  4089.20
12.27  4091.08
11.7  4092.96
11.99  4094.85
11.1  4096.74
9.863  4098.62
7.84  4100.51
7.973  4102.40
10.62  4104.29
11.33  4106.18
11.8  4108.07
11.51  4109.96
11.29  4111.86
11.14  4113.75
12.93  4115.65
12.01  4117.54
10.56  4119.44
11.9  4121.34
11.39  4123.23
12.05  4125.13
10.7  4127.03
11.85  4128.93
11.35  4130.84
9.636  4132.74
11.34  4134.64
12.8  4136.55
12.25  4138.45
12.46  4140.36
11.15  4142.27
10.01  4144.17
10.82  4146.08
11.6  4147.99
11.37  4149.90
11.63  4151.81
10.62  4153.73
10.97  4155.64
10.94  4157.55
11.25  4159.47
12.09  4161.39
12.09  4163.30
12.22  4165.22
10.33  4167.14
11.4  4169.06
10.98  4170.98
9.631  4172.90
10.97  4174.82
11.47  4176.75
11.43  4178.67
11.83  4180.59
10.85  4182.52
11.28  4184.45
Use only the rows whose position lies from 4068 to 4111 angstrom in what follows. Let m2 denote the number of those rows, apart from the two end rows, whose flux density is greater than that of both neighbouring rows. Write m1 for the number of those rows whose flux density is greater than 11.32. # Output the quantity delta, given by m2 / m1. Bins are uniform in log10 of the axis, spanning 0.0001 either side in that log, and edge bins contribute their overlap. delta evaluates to 0.50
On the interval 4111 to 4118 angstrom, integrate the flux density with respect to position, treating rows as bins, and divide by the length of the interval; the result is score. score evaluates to 11.8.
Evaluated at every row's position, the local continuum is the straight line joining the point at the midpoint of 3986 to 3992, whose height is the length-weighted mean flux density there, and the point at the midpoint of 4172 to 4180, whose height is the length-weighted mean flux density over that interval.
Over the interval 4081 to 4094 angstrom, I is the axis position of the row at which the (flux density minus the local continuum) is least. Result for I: 4083.55 angstrom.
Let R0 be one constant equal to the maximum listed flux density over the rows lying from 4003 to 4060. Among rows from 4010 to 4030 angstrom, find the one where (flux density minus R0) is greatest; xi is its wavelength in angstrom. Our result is 4016.41 angstrom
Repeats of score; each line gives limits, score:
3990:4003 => 11.0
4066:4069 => 10.7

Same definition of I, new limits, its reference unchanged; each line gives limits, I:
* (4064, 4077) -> 4072.28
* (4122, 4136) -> 4132.74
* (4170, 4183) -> 4172.90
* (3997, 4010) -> 4005.33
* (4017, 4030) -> 4018.26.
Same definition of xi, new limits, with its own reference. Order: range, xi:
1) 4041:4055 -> 4042.39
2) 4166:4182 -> 4180.59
